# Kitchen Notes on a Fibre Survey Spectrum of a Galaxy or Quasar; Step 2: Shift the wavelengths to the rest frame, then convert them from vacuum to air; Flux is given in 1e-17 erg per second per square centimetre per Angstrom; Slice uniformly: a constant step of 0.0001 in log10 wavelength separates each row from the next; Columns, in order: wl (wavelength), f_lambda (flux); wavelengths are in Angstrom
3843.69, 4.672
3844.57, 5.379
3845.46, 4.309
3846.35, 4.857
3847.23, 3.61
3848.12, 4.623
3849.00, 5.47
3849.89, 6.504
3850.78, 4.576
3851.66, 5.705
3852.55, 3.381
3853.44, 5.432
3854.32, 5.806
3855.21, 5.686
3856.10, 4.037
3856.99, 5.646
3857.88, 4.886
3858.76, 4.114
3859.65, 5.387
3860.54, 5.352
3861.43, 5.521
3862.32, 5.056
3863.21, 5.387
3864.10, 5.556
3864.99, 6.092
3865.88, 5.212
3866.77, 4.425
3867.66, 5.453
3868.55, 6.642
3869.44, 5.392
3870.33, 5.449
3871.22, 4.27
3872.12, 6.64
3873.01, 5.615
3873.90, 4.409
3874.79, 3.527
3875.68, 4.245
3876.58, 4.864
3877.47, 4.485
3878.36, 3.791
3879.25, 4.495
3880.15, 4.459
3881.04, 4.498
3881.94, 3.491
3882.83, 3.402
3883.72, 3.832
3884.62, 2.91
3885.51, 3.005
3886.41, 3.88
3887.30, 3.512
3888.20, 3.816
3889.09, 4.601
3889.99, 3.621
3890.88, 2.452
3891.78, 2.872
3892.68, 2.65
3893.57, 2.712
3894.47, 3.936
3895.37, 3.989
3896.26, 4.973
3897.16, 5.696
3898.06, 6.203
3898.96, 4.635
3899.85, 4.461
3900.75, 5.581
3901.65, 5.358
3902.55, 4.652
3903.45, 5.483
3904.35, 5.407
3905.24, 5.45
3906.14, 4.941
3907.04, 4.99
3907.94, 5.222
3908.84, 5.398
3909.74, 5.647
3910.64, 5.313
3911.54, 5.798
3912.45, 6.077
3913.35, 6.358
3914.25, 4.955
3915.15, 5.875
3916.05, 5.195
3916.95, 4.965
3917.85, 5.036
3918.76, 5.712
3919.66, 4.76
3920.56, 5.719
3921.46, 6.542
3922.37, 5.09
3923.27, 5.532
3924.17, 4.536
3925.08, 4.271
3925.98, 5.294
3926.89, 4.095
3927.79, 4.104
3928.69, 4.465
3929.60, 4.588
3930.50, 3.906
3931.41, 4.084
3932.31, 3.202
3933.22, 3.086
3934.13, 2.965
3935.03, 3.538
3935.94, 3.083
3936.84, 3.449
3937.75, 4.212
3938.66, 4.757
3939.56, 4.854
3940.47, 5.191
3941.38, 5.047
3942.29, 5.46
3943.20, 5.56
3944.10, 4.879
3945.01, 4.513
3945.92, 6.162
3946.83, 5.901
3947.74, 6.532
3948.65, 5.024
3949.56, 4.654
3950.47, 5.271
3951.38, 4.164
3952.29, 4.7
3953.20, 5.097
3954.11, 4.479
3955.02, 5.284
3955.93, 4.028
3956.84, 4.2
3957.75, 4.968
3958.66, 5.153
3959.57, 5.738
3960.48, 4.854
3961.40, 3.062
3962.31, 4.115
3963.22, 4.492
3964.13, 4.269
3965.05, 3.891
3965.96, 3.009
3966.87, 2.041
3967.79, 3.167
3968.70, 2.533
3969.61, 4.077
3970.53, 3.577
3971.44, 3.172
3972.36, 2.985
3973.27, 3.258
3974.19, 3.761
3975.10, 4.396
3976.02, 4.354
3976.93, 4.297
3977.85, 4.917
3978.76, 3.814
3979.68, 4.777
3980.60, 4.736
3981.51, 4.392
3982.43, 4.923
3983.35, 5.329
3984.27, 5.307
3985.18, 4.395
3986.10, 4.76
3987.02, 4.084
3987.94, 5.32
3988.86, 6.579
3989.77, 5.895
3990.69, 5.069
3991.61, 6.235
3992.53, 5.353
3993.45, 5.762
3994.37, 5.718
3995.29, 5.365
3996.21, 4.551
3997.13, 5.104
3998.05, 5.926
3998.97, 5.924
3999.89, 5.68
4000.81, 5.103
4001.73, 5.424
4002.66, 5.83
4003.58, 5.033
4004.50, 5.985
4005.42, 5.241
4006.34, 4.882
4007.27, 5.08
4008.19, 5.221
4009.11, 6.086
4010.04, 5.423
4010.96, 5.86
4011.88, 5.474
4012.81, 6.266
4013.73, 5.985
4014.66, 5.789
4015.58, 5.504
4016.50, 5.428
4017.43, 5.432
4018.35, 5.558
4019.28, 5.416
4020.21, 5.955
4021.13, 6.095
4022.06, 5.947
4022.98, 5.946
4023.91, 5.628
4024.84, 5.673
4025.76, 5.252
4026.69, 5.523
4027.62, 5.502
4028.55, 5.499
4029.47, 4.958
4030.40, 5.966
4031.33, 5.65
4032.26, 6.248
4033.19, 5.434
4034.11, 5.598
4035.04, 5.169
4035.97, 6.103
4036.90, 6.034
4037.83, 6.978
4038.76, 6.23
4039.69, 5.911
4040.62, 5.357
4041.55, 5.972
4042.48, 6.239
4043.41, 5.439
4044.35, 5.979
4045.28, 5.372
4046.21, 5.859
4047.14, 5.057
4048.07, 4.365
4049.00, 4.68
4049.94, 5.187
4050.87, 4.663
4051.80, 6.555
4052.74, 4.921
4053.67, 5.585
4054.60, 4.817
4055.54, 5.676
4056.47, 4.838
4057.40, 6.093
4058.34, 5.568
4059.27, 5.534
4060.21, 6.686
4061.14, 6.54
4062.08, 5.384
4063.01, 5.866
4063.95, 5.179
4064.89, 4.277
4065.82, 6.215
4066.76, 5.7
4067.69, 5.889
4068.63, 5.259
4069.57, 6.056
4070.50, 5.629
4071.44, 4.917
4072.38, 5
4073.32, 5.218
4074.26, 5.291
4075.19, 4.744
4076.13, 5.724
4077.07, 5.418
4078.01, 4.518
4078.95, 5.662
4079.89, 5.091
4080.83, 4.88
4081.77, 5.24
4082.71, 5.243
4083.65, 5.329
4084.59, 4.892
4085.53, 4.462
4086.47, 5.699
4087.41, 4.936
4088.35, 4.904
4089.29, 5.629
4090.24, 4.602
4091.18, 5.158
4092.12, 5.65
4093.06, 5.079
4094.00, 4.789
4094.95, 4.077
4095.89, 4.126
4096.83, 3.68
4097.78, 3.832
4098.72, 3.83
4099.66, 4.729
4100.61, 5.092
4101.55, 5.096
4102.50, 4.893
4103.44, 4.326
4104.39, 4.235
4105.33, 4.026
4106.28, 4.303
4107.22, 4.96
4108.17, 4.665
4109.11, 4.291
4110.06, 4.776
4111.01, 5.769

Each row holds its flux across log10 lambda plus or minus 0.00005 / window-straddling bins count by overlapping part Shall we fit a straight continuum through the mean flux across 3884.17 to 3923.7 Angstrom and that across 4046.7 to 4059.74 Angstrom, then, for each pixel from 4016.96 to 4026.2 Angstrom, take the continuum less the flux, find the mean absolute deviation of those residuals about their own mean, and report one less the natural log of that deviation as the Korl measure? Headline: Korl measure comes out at 2.4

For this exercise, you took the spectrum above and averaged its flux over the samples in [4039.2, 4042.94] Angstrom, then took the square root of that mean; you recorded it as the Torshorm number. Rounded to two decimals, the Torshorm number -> 2.42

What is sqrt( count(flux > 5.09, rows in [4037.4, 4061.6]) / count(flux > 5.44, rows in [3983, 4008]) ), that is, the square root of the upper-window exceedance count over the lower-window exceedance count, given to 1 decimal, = 1.4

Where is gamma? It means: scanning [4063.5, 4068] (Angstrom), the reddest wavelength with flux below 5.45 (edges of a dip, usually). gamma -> 4064.89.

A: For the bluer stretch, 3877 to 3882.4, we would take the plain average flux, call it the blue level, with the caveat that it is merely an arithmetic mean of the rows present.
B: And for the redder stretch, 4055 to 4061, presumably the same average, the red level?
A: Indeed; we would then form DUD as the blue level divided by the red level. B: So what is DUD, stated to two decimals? 0.73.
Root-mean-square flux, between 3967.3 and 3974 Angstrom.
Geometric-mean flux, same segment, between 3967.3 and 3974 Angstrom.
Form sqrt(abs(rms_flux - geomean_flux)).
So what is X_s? 0.25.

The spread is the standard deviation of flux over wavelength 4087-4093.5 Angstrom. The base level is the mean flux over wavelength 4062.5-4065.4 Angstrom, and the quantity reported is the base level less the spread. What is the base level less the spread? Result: 4.8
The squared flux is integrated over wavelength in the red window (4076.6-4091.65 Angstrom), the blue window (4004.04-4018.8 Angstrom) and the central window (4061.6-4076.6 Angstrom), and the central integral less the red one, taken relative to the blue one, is 0.10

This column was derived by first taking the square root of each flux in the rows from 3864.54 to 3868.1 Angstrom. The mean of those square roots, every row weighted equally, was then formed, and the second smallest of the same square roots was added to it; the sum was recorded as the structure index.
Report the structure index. 4.58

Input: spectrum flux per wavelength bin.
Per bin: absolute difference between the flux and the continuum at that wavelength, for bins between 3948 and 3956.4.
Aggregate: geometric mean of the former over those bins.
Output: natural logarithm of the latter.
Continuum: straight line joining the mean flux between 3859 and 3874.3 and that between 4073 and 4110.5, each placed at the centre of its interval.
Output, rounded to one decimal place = -1.2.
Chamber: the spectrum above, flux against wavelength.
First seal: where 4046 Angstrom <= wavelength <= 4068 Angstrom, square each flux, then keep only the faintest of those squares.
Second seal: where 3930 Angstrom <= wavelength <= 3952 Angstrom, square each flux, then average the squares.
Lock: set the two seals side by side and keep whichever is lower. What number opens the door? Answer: 18.3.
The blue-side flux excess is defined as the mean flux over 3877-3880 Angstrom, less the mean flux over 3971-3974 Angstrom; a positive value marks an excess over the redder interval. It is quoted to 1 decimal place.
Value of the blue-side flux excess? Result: 1.1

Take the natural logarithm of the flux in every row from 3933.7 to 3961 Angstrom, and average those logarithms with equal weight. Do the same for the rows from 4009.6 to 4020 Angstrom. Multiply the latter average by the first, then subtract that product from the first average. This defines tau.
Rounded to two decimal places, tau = -1.13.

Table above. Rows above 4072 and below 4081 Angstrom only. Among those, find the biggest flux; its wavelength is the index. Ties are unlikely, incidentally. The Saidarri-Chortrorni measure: 4076.13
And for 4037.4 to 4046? 4037.83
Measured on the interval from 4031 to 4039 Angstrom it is 4037.83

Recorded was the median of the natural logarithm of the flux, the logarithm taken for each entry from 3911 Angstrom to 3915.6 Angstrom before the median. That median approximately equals 1.77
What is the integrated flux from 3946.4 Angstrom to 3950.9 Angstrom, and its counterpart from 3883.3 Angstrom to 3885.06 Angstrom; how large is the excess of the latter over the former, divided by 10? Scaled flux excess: -1.9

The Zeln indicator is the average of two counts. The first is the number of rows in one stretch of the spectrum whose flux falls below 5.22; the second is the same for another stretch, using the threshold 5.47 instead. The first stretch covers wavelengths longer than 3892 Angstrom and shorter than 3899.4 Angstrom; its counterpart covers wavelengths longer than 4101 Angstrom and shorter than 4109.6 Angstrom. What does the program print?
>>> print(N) 7.5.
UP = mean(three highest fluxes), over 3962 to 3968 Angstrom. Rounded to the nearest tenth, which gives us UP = 4.3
